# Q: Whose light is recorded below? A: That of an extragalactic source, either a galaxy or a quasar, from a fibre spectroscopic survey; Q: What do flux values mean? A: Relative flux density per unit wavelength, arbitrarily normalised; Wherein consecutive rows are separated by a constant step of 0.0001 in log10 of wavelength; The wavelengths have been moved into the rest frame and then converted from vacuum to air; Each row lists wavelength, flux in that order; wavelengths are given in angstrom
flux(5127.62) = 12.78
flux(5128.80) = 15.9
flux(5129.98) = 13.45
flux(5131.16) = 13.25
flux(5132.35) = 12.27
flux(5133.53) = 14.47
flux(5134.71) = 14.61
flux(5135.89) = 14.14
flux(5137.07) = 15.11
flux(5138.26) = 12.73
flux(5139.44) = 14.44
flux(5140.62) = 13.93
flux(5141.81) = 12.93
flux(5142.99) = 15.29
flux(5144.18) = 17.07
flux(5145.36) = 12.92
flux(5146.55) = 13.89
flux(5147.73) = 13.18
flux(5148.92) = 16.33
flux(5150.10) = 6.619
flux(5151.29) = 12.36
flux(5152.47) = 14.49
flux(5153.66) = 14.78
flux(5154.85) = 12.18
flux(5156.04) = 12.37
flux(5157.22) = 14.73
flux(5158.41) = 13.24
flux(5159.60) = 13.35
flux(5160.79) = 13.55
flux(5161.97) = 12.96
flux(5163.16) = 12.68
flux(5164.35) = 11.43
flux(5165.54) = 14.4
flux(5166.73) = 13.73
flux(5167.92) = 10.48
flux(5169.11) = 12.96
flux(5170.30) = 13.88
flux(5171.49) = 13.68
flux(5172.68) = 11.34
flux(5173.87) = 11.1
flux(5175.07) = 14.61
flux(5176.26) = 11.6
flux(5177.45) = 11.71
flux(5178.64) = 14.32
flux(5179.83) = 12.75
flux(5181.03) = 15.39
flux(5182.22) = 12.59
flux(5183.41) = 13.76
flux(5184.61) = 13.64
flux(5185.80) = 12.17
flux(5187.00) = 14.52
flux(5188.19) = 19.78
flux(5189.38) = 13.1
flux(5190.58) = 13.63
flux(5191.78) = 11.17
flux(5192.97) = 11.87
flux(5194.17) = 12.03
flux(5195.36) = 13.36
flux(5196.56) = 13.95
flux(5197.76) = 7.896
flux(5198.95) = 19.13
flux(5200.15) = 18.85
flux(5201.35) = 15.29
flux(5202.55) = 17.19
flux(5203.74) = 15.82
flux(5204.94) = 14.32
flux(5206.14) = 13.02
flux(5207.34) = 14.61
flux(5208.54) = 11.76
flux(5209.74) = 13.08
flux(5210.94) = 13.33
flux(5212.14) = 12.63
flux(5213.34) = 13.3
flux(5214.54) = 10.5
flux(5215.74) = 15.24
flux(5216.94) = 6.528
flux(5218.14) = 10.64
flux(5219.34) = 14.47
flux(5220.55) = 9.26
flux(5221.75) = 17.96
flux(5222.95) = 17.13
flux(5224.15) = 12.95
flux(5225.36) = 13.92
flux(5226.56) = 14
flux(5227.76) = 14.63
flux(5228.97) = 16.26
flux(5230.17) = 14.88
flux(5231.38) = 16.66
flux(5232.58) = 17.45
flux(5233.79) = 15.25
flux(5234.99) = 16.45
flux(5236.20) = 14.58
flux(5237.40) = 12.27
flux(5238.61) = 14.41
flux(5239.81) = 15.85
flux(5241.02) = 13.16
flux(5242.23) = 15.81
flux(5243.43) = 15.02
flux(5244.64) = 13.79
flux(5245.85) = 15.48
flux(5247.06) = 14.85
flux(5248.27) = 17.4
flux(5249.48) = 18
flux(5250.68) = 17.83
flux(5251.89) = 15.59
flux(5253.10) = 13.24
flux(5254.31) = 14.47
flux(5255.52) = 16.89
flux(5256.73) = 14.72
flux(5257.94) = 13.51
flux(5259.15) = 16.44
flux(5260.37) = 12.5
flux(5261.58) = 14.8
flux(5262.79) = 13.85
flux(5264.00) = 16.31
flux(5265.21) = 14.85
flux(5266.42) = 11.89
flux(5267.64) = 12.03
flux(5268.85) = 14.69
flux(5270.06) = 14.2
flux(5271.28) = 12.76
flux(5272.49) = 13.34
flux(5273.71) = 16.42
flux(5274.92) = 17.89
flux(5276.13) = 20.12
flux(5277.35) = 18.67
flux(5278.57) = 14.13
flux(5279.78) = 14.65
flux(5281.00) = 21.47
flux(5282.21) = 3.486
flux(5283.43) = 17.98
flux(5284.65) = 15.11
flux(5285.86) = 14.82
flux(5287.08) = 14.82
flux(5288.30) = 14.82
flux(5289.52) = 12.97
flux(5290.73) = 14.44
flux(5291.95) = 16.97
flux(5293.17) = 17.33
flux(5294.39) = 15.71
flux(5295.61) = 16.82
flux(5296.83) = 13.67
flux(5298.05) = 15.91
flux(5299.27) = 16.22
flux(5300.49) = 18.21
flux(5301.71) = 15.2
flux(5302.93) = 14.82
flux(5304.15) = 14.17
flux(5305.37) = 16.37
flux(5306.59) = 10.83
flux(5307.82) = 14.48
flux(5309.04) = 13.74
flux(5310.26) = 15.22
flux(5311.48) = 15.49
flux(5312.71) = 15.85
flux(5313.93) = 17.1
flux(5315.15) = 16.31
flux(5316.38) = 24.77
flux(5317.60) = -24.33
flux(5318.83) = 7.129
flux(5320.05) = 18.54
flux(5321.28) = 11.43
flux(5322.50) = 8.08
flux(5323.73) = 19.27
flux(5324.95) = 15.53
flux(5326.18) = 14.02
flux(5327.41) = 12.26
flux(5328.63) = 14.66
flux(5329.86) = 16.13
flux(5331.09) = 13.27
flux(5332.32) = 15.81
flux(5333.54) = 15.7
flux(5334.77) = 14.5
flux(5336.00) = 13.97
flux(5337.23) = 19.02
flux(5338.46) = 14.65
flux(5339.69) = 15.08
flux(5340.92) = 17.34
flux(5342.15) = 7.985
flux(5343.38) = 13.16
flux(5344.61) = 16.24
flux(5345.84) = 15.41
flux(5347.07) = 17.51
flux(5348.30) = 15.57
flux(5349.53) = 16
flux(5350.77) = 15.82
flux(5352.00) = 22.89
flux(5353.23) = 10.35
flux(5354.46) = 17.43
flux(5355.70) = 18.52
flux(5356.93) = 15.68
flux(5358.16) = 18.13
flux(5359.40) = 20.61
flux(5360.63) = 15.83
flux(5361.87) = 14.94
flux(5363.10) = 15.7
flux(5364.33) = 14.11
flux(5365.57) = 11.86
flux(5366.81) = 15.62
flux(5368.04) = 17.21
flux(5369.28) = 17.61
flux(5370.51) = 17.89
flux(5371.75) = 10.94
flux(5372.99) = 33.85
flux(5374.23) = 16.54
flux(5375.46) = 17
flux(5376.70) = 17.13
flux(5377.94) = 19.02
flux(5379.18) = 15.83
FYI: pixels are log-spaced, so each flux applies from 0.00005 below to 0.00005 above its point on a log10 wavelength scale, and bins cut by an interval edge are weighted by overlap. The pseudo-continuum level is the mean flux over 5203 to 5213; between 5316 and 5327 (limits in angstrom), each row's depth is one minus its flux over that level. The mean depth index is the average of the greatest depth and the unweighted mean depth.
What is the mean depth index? 1.5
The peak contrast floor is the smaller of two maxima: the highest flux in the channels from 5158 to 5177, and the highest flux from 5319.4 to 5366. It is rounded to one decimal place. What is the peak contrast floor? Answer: 14.6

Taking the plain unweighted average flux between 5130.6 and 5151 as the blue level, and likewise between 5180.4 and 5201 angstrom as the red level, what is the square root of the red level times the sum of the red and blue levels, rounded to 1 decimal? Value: 19.6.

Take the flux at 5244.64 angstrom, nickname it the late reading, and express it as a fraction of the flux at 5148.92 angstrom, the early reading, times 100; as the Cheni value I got 84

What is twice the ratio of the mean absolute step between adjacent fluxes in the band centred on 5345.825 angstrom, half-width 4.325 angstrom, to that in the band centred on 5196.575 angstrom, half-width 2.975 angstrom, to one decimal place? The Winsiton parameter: 0.9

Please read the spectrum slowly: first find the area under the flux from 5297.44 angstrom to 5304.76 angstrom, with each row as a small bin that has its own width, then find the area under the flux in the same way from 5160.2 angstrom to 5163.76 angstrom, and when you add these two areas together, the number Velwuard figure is 162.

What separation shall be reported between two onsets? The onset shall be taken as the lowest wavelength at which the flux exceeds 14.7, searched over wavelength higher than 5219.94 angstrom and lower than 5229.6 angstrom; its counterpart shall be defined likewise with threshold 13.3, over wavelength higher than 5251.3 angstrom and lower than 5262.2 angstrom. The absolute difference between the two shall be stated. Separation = 30.1 angstrom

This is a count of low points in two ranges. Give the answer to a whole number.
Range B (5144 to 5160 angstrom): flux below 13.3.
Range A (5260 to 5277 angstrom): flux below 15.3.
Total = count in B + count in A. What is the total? 17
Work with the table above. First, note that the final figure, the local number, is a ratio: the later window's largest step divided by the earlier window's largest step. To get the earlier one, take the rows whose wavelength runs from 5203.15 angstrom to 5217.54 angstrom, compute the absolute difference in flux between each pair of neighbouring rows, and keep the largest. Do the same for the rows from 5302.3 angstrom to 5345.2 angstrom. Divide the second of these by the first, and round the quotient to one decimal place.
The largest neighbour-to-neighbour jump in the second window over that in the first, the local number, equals 5.6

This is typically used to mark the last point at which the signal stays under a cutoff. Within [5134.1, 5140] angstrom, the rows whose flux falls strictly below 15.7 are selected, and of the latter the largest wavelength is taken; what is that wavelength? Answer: 5139.44 angstrom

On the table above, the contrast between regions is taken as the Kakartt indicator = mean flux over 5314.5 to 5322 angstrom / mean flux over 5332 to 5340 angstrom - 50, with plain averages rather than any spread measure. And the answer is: -49.4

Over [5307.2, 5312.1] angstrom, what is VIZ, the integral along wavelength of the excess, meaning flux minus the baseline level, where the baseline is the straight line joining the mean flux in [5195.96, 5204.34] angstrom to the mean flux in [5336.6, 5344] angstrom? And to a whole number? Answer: 0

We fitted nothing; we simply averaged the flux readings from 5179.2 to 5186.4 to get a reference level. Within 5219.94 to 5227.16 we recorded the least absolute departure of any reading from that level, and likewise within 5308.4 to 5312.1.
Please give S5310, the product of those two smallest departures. 0.15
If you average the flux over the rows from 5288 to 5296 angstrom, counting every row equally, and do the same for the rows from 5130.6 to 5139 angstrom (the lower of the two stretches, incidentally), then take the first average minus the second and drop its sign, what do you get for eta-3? 1.8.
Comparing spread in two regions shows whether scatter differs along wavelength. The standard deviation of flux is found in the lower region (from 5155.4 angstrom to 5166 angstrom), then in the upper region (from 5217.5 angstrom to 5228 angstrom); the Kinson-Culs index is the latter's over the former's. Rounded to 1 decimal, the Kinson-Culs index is 2.7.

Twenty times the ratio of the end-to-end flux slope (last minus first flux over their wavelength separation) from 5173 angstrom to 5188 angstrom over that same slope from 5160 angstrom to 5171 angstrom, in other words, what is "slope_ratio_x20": 150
